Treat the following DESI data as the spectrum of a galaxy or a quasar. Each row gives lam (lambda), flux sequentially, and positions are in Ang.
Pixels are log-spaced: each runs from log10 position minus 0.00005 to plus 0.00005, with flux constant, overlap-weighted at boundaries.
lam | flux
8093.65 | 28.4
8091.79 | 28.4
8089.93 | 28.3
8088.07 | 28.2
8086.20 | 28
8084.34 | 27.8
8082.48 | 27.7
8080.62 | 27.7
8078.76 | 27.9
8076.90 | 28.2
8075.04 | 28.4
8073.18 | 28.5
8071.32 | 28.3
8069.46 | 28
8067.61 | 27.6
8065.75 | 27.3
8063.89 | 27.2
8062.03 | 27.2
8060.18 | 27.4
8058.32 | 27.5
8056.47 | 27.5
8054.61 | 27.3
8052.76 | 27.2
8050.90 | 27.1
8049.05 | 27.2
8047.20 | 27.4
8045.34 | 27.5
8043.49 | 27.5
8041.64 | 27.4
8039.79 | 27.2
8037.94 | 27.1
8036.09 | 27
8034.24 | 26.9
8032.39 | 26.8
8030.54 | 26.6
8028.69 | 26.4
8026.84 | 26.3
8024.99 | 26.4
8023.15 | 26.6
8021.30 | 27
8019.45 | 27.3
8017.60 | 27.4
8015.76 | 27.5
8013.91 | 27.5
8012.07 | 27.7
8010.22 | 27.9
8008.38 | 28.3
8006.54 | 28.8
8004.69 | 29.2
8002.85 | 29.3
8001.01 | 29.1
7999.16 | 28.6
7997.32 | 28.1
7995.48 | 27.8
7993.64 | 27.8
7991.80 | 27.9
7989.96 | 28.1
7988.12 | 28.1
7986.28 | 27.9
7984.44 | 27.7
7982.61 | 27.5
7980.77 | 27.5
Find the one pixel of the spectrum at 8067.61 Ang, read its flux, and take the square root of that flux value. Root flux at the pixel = 5.25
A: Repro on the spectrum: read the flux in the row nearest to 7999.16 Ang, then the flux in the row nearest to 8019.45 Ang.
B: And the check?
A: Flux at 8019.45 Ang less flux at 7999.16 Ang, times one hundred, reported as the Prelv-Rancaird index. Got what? -130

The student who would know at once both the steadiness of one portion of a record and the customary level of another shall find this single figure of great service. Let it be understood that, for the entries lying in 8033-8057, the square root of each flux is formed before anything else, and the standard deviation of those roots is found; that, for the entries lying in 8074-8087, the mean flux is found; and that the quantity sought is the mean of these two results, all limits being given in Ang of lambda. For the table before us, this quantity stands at 14.0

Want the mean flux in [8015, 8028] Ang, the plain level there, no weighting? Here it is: 26.9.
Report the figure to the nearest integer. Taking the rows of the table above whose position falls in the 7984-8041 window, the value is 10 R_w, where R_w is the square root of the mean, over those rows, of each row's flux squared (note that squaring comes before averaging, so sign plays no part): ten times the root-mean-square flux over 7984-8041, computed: 276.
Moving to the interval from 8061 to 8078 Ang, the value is 279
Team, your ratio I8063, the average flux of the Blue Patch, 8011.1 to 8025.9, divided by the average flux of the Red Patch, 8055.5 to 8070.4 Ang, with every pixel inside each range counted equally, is 0.99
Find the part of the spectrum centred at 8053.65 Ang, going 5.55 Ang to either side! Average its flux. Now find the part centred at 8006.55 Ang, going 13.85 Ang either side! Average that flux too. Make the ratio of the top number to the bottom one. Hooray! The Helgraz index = 0.970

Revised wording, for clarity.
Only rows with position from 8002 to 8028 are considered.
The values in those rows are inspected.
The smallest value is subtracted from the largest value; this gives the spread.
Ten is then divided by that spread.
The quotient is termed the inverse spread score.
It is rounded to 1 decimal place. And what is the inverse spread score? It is 3.3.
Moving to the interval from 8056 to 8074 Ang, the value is 7.7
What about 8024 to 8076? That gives 4.5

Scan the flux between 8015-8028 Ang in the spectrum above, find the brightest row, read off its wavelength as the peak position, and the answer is 8015.76 Ang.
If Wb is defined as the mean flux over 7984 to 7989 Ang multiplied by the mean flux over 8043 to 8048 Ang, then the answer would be 766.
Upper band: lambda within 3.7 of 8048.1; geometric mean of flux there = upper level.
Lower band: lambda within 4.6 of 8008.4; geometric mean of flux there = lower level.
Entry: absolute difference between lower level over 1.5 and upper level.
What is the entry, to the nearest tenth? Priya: 8.4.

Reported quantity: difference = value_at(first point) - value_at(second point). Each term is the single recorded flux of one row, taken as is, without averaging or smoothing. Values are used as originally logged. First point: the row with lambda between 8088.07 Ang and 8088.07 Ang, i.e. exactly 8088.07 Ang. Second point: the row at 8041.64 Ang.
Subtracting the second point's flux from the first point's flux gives 0.8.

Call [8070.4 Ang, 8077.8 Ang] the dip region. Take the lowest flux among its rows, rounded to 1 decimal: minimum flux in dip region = 28.2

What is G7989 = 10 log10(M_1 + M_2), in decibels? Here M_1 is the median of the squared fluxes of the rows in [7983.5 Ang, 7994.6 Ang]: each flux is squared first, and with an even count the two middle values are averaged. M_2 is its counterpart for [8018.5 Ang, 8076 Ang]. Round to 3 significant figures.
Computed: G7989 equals 31.8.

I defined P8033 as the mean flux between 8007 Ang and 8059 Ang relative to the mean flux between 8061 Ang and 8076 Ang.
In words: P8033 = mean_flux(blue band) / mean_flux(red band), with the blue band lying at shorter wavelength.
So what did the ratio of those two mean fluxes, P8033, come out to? 0.98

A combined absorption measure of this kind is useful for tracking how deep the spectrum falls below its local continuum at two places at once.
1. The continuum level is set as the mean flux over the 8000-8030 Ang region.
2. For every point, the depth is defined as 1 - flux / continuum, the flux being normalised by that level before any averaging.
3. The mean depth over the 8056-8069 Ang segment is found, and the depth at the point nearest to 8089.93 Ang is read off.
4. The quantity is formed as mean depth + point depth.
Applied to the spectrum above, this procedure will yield -0.01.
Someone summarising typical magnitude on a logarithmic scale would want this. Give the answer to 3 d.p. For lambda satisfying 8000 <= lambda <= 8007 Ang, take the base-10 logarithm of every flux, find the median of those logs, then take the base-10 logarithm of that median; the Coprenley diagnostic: 0.166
